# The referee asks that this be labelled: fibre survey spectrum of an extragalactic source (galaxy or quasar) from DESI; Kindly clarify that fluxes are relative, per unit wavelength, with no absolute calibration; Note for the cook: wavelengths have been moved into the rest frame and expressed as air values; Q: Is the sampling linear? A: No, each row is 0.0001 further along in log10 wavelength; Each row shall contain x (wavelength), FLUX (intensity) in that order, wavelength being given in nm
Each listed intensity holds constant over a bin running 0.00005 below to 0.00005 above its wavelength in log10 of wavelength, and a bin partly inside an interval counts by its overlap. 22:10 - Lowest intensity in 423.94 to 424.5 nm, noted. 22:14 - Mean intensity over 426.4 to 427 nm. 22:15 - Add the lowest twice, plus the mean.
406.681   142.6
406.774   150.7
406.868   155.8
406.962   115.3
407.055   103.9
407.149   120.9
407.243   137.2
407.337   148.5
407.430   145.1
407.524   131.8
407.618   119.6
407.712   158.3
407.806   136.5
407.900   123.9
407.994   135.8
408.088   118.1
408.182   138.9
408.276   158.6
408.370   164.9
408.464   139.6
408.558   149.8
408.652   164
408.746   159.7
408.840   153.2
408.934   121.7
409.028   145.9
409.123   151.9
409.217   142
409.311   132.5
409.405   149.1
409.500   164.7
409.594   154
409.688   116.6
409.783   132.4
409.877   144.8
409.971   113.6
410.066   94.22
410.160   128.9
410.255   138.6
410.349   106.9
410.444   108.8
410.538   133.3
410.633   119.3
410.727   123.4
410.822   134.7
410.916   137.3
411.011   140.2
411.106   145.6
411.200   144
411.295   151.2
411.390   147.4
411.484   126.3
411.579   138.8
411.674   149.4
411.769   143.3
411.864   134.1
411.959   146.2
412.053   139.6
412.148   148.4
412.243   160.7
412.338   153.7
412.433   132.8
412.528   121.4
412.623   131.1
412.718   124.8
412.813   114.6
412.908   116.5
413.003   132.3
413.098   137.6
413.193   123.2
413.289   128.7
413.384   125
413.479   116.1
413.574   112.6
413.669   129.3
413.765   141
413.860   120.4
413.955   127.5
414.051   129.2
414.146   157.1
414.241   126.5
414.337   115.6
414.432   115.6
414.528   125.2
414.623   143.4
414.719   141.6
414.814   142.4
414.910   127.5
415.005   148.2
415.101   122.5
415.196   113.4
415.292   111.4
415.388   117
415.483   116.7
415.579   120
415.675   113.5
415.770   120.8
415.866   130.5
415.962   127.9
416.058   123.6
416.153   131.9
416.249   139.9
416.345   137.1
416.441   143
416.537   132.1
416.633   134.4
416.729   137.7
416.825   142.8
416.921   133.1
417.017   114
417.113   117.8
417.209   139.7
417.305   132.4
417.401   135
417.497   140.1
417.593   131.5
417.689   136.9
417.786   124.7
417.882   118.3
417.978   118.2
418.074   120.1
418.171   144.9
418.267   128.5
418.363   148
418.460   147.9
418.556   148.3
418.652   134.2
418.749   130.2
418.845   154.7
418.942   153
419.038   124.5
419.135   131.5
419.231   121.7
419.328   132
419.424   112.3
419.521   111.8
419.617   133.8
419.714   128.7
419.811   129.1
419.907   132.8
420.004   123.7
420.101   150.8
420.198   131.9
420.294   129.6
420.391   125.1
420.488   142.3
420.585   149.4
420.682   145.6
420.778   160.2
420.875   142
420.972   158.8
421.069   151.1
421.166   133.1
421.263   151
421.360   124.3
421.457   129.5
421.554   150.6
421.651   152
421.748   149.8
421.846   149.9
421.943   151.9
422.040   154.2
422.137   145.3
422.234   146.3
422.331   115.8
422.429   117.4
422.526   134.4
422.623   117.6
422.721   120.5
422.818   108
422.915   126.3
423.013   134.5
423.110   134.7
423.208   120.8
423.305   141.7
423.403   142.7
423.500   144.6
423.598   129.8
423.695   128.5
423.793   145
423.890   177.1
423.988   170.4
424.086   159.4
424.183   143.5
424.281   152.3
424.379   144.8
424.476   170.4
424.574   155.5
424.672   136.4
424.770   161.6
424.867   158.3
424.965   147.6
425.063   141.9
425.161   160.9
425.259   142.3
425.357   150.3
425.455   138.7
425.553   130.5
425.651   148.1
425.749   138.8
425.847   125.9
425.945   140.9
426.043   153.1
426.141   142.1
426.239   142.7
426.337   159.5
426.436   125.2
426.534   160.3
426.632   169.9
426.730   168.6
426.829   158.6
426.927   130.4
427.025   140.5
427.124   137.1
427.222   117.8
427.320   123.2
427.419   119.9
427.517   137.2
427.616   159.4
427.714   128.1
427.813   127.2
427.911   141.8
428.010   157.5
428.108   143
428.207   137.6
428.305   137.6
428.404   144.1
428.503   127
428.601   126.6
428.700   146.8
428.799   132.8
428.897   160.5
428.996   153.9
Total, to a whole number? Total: 439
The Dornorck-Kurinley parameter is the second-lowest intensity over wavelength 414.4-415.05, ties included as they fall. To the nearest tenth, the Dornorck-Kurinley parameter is 125.2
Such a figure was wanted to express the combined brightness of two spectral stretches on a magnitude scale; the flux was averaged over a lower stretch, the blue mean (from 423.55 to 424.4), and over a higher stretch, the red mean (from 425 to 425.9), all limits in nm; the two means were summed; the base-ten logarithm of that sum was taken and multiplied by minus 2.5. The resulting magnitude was -6.16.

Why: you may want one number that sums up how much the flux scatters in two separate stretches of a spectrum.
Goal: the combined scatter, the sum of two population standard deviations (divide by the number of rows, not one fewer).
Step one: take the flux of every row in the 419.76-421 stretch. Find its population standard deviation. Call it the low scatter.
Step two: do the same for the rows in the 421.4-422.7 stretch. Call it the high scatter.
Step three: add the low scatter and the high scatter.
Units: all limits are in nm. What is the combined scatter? 26.0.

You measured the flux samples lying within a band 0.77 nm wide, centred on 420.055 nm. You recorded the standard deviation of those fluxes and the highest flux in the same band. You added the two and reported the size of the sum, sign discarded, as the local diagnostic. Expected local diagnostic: 159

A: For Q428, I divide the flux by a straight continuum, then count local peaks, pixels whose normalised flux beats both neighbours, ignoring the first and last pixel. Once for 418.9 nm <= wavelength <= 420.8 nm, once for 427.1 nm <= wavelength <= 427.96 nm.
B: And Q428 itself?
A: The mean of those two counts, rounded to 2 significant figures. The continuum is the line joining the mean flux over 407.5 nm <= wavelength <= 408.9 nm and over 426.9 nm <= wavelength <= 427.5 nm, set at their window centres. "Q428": 4.0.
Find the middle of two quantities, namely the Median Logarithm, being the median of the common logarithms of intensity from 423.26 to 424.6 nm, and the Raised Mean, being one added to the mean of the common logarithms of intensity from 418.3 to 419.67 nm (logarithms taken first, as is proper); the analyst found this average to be 2.64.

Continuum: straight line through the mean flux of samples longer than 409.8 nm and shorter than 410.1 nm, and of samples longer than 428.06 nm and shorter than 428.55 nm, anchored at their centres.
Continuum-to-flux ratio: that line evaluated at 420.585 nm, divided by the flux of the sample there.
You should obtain 0.87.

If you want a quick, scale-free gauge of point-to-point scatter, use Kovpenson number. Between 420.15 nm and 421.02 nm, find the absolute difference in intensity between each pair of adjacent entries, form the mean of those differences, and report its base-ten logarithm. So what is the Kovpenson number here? 1.02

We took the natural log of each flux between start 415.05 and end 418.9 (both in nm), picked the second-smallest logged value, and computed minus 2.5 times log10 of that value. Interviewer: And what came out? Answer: -1.687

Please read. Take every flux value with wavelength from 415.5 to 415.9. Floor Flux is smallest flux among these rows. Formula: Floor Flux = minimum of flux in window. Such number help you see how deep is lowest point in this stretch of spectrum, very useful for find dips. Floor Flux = 113.5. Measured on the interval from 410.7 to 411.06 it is 123.4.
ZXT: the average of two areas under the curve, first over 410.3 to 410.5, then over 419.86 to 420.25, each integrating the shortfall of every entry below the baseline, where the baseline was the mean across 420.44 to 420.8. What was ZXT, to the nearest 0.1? 6.7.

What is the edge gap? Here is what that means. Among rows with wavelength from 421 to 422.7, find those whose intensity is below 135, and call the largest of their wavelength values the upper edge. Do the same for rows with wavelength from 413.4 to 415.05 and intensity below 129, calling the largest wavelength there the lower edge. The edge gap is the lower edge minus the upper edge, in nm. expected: -7.71 nm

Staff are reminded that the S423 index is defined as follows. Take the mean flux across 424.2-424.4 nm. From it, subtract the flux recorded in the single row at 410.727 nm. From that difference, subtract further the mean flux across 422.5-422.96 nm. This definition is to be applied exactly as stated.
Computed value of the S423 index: -96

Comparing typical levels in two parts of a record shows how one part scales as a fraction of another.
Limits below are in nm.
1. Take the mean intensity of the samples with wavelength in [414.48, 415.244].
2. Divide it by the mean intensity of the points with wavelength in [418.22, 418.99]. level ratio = 0.930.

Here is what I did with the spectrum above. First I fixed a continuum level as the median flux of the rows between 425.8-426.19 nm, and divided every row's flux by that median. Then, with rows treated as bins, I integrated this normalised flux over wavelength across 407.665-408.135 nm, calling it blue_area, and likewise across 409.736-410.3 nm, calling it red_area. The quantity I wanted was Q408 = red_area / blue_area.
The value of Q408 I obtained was 1.1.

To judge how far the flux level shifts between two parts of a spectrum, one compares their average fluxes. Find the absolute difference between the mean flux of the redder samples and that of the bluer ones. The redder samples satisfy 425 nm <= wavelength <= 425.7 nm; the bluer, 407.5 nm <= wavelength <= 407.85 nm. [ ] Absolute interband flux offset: 8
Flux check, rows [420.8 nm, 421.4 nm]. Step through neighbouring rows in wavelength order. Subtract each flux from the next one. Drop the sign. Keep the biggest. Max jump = 27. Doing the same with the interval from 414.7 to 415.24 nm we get 26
